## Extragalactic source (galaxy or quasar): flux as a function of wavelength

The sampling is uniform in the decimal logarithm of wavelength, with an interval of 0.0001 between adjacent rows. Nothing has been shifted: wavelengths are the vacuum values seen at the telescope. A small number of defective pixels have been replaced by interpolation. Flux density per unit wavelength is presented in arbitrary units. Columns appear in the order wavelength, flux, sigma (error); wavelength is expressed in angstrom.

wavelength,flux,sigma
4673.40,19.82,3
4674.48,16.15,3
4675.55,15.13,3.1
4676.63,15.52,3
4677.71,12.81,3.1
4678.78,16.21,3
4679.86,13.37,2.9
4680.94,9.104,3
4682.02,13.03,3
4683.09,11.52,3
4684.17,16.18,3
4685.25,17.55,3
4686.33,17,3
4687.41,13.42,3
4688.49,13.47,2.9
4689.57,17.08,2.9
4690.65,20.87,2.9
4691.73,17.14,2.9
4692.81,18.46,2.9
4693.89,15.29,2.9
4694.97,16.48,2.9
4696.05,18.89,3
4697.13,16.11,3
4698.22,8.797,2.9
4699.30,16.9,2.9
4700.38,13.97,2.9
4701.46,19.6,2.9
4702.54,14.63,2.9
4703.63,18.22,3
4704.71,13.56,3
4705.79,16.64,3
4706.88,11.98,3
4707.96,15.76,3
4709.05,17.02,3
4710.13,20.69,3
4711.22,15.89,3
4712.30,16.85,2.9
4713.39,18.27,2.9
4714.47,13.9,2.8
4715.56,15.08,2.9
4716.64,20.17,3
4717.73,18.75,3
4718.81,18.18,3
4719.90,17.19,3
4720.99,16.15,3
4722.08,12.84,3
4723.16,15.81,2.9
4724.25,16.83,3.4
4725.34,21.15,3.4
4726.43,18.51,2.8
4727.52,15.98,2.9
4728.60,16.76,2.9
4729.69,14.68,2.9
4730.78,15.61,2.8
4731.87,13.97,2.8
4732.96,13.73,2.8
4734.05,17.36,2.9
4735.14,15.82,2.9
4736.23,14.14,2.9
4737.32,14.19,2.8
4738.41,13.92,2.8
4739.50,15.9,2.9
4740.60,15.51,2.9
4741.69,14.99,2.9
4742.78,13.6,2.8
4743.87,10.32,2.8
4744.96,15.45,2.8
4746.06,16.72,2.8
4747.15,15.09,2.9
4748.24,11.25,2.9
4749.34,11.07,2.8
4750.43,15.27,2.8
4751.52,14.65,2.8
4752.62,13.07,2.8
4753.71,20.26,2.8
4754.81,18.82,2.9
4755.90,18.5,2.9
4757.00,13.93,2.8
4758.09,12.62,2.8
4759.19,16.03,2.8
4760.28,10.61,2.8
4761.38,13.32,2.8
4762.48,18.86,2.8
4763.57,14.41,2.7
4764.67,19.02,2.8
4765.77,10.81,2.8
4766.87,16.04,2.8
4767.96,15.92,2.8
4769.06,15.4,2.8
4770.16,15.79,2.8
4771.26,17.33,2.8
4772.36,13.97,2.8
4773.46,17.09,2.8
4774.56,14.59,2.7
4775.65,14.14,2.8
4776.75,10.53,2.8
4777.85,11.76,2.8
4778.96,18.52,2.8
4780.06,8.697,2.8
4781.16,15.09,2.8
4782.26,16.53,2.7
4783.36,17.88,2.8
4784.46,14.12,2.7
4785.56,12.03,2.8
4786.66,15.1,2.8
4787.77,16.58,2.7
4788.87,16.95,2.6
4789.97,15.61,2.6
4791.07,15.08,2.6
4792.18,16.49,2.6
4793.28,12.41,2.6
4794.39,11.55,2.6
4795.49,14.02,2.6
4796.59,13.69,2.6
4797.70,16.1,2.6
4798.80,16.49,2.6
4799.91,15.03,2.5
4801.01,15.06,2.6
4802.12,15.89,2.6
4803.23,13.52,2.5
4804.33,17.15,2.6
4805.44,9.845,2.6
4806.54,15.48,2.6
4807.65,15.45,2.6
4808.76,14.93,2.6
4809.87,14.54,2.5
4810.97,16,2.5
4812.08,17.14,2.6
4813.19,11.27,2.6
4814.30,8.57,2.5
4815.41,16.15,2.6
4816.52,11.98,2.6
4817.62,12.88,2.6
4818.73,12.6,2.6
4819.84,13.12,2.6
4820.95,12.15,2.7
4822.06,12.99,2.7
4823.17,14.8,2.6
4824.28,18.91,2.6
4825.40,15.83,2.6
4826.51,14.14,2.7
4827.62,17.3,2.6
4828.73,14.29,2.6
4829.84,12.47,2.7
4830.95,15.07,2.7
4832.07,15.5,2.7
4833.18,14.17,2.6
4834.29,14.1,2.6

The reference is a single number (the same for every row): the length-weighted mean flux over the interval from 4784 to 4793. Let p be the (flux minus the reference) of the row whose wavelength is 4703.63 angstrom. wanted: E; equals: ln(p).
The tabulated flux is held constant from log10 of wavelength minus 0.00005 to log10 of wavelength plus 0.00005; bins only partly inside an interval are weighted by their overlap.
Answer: 1.11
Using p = 3.0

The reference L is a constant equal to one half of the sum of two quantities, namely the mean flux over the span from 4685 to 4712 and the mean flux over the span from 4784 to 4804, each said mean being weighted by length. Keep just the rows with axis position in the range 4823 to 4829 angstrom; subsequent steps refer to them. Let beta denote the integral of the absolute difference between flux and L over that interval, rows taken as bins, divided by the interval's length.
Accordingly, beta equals 1.5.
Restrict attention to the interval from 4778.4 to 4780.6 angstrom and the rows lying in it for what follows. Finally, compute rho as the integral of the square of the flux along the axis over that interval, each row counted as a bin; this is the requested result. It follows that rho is 460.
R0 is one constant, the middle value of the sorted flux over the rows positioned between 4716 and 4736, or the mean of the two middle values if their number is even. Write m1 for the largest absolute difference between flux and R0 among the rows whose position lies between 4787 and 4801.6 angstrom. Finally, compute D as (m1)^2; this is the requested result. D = 24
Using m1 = 4.9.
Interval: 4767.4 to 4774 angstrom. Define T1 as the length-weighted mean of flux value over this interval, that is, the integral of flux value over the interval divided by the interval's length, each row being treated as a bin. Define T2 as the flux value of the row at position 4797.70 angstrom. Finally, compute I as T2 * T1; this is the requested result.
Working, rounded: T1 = 15.9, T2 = 16.1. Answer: 256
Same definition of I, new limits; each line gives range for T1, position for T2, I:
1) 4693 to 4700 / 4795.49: 218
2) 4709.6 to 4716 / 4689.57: 287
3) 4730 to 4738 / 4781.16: 226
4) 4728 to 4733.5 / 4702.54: 219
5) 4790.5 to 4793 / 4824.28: 292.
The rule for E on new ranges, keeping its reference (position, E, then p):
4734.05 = 0.78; 2.2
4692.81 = 1.19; 3.3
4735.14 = -0.44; 0.6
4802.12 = -0.33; 0.7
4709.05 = 0.61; 1.8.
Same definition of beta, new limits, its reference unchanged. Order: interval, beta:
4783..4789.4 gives 1.7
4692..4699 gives 2.4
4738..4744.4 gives 1.6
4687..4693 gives 2.6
